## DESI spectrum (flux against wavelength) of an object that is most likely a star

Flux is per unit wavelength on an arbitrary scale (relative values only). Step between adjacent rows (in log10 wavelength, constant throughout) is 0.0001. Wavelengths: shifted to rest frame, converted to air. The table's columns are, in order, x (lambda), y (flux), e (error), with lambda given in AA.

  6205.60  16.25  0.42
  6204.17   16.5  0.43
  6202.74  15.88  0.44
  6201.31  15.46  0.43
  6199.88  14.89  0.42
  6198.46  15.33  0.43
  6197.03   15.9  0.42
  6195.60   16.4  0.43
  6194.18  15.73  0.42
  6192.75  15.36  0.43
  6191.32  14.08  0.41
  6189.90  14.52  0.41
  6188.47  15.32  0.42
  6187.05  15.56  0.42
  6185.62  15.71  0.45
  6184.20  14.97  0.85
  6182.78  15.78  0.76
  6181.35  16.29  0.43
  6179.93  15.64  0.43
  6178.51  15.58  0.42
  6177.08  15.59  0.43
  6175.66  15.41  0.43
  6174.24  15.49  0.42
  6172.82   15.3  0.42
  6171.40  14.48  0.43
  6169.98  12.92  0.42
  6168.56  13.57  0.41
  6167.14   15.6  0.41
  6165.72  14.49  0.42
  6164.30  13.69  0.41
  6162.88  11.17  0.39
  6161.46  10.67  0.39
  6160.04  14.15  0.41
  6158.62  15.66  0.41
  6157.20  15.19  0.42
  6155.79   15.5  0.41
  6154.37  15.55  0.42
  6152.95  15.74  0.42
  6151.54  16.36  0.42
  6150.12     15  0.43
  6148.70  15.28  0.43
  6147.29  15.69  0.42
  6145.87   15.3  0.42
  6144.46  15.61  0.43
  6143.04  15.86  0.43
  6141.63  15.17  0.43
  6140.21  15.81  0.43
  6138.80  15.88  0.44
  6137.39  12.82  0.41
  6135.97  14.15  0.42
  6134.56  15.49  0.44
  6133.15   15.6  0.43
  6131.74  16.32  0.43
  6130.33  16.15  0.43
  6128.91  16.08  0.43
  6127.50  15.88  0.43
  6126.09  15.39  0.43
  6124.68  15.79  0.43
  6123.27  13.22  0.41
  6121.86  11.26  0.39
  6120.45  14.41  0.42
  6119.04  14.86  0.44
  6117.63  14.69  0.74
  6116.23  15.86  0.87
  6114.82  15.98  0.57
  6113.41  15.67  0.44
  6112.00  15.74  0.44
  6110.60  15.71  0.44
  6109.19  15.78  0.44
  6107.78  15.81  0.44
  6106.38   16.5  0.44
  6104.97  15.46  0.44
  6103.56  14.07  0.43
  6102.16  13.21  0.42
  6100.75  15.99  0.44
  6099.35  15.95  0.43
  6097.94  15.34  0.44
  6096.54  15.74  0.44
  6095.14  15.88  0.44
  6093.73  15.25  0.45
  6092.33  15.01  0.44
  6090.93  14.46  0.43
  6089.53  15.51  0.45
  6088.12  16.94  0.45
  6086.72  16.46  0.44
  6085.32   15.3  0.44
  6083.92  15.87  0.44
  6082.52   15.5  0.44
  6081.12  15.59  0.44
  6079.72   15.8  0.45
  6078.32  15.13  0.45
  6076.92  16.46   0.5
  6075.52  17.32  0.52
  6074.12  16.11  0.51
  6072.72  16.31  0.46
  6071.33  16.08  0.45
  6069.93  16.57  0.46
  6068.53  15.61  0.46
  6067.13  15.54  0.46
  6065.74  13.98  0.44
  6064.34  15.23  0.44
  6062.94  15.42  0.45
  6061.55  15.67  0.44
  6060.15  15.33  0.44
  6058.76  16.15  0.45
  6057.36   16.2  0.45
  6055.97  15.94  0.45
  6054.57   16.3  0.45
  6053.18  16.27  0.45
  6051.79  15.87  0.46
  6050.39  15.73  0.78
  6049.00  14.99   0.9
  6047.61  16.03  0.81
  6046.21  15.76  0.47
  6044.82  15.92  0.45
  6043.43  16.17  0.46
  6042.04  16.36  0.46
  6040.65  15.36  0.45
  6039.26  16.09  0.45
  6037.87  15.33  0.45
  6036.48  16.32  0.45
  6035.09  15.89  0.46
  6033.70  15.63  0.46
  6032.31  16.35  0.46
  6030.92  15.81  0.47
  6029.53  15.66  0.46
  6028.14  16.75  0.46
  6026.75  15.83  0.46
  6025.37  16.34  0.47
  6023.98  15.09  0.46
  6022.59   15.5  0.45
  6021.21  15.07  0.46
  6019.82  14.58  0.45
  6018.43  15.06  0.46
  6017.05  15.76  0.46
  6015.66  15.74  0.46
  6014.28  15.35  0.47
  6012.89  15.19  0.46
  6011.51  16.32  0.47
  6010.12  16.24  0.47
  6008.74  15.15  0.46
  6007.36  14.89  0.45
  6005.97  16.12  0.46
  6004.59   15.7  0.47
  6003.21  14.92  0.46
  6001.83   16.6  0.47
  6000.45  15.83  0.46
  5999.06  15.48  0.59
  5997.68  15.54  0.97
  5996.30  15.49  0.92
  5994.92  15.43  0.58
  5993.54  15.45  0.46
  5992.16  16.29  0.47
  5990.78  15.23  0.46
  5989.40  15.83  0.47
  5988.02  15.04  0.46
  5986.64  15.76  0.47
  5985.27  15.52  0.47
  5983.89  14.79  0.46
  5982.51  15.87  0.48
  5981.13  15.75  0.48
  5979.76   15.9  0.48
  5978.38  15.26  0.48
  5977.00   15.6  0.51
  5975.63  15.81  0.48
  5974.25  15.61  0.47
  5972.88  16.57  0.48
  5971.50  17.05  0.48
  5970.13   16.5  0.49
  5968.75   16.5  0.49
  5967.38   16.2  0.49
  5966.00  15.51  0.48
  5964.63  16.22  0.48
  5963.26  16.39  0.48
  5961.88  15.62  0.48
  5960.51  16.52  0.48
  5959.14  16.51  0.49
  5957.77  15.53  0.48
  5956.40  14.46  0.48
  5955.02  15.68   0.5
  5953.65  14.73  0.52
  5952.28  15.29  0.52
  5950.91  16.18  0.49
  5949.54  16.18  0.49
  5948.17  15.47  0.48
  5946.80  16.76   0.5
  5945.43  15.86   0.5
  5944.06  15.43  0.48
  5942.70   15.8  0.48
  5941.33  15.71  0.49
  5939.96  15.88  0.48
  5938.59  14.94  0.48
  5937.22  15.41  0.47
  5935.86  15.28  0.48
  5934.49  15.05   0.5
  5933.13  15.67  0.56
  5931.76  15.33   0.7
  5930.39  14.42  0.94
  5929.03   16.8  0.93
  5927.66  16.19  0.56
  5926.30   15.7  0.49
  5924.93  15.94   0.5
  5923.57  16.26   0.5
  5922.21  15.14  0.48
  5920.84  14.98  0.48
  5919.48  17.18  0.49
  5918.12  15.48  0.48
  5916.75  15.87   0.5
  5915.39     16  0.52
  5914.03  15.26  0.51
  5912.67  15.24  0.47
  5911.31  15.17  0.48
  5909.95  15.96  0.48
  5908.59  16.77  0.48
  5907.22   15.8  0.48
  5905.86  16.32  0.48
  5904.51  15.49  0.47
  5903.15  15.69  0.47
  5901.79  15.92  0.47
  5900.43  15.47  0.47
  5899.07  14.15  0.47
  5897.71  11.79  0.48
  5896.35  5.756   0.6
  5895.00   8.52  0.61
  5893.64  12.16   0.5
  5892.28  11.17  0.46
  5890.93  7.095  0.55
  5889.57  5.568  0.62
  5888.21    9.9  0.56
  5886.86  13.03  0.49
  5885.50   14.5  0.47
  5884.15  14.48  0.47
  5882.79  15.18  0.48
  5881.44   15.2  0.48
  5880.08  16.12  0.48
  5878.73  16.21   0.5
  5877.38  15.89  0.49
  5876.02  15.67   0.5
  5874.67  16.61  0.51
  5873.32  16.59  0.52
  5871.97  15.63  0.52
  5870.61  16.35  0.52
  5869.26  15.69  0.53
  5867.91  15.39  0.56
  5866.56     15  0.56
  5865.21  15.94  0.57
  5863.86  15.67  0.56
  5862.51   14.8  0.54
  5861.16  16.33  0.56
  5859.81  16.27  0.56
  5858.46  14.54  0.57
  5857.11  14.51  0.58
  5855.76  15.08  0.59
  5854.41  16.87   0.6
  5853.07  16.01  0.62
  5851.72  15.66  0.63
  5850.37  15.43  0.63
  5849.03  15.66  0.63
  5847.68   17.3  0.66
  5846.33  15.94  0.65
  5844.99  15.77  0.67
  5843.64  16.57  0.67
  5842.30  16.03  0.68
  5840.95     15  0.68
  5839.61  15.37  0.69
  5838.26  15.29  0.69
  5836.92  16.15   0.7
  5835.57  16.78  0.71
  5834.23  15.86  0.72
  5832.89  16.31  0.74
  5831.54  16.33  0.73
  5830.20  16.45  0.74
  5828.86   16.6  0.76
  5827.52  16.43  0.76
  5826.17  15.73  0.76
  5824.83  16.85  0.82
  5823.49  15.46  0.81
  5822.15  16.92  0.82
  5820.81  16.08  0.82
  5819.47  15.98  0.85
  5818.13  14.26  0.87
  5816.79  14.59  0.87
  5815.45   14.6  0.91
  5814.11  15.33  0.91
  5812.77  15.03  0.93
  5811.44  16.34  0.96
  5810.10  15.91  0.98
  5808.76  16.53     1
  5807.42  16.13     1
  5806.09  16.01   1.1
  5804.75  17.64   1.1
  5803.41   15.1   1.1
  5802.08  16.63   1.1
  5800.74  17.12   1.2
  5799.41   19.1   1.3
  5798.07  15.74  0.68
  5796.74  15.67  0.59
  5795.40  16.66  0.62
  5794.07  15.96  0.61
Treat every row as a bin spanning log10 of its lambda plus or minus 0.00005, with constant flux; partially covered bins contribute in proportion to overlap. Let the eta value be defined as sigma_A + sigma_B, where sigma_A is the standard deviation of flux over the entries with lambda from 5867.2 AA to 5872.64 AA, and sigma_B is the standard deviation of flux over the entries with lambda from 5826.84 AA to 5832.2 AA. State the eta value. 0.5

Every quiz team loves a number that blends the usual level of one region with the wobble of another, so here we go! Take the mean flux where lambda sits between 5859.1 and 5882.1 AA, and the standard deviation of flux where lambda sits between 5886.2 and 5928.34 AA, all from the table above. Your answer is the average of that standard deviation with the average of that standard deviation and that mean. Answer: 6.4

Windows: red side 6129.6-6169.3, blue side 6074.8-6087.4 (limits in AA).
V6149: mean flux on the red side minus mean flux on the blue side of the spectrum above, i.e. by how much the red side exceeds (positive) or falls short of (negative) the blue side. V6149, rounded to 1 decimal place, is -1.0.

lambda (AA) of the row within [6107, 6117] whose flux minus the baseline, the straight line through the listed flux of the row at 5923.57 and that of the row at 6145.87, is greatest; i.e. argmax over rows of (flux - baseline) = 6114.82 AA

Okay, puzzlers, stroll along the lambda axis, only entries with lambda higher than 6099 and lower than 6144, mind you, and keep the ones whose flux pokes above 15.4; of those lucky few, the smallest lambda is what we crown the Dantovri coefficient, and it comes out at 6099.35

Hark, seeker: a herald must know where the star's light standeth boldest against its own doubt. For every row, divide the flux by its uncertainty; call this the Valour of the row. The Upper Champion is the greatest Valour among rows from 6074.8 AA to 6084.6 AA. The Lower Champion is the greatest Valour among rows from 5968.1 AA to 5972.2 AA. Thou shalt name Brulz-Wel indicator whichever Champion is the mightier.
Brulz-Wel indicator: 36.1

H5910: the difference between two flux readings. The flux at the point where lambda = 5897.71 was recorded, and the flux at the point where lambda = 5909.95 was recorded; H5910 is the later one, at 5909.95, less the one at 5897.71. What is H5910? 4.2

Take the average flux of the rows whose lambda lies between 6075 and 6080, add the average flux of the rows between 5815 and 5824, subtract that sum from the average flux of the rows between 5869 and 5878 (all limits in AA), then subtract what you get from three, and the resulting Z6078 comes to 18.5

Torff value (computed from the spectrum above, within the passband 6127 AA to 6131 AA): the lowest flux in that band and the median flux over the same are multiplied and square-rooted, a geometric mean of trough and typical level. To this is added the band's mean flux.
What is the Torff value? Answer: 32.0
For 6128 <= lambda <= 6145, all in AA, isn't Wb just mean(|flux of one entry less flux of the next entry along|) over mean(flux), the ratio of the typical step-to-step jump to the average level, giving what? 0.050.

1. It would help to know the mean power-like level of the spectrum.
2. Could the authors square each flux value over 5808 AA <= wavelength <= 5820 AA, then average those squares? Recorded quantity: 238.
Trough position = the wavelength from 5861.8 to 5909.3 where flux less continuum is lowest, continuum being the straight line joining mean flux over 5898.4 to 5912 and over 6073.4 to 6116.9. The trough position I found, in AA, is 5889.57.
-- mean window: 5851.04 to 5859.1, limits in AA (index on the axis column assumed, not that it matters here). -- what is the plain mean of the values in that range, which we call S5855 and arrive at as 15.45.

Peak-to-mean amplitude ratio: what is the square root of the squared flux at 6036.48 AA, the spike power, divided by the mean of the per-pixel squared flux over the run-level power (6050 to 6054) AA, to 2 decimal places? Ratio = 1.02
